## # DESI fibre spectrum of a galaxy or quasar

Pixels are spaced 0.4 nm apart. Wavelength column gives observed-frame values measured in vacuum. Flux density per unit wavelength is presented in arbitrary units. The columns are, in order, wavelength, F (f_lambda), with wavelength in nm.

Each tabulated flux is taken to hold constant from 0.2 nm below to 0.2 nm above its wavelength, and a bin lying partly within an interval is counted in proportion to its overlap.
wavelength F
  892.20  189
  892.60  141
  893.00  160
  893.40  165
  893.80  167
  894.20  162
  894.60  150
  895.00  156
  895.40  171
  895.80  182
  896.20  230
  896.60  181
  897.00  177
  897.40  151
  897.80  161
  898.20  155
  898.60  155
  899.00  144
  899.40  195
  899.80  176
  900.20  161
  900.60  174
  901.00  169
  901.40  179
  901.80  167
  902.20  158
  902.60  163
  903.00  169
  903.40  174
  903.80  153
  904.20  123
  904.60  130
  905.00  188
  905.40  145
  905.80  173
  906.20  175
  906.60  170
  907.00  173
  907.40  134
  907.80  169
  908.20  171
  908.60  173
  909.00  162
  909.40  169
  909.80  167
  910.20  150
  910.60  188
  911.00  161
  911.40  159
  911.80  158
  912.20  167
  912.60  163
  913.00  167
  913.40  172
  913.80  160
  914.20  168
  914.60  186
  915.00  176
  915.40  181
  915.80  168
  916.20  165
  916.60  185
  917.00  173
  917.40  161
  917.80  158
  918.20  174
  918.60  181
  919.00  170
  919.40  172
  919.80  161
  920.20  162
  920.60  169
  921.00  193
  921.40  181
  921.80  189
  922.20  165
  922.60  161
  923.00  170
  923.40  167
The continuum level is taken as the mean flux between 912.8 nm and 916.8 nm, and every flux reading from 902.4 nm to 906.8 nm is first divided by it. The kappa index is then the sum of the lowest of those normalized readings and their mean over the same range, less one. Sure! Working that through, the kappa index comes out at 0.64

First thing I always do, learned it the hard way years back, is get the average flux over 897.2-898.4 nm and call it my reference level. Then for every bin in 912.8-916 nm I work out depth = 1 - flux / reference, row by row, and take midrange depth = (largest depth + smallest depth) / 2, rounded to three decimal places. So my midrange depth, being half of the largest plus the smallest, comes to -0.111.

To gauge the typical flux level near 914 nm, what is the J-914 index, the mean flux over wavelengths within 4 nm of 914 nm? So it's 168.3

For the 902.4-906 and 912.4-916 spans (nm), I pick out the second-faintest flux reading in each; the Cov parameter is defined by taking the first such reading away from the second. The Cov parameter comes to 33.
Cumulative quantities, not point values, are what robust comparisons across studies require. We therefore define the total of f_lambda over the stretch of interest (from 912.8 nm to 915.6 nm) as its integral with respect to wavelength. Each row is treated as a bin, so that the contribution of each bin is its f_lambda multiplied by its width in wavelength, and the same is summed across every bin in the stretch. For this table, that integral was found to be 484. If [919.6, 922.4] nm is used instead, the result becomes 488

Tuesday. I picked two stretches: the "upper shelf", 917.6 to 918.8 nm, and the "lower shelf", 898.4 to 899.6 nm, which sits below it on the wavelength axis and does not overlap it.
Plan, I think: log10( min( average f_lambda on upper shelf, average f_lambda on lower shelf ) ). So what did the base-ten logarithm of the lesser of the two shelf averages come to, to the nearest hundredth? 2.22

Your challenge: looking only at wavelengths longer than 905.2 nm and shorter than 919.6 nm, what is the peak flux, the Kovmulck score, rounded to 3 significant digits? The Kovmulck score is 188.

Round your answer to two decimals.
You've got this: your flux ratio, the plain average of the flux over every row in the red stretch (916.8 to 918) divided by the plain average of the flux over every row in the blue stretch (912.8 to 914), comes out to 0.99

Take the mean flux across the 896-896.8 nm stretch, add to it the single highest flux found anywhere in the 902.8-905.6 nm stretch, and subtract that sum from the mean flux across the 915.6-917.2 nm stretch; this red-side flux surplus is -221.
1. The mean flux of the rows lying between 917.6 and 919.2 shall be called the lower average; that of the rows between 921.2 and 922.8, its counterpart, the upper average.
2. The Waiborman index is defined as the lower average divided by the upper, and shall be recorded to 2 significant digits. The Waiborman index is 0.98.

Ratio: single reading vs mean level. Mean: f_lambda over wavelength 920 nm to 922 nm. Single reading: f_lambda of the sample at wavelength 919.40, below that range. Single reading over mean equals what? 0.962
